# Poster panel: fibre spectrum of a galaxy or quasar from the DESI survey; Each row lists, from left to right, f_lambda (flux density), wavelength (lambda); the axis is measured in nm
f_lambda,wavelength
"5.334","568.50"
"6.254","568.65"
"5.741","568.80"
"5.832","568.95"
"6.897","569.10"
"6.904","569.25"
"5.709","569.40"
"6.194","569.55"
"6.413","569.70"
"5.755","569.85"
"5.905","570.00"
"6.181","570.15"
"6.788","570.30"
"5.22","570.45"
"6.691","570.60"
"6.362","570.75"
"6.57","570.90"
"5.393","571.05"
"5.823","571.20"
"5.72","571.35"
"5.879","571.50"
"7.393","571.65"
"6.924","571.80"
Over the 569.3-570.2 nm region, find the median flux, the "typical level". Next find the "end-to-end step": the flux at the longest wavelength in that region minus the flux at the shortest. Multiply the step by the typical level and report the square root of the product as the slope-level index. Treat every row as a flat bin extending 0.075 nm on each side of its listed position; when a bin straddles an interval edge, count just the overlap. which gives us 1.7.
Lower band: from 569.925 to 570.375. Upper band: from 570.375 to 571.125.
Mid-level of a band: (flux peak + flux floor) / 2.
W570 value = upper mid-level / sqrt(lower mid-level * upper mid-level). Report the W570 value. 0.97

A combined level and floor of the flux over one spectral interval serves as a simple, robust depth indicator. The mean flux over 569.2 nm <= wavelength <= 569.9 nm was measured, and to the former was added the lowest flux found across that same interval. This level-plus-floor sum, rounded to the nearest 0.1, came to 11.9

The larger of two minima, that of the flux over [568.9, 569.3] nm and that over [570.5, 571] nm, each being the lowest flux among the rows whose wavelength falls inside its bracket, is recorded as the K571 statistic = 6.36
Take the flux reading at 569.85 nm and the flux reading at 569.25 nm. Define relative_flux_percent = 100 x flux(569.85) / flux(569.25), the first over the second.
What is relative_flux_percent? 83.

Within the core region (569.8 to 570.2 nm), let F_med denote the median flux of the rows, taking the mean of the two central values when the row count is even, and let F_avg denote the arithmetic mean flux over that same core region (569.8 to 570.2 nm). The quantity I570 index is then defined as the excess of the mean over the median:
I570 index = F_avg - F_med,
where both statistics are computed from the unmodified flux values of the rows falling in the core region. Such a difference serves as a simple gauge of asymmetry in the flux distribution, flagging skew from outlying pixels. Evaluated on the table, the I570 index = 0.04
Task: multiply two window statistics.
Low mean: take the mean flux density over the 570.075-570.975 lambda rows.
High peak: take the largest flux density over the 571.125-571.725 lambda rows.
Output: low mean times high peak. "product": 46.6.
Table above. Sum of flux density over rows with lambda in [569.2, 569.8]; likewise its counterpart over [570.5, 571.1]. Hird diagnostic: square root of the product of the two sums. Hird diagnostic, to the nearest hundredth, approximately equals 25.12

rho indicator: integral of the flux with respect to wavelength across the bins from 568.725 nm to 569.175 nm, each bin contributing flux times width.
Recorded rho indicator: 2.77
